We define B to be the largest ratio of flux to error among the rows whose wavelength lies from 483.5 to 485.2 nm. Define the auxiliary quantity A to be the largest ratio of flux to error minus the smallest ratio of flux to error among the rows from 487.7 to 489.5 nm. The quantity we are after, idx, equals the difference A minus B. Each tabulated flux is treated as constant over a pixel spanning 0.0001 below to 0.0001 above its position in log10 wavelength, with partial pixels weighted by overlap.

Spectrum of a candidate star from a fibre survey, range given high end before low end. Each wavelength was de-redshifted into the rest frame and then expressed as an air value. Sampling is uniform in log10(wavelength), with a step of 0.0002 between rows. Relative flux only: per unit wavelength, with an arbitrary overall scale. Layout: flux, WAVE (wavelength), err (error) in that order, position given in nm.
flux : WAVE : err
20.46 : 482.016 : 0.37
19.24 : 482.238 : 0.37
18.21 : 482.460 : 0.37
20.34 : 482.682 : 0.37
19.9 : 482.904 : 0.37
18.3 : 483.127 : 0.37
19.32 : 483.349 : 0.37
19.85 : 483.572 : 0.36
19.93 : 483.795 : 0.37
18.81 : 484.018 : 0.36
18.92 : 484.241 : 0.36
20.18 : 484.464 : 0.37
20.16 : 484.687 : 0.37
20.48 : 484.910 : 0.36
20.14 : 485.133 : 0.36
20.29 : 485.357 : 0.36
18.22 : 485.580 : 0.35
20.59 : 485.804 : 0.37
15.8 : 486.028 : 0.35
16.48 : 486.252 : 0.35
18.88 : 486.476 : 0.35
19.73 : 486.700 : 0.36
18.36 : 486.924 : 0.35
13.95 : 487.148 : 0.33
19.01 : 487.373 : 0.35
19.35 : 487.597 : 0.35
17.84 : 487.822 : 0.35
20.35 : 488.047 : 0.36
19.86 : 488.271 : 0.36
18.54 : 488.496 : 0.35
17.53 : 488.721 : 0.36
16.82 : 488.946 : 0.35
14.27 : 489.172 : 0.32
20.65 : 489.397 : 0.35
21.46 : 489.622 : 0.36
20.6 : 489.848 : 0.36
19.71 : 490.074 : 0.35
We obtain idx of -42.5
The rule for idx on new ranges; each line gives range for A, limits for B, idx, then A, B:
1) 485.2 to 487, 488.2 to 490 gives -48.4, 11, 59.6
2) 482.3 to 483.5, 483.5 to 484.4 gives -49.4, 6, 55.1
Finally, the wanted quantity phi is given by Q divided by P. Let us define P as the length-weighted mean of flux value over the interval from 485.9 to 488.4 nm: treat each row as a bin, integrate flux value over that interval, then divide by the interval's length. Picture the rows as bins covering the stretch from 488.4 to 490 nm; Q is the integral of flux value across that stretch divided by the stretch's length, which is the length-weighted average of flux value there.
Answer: 1.02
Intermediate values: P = 18.2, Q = 18.6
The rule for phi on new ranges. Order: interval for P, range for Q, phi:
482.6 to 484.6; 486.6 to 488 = 0.93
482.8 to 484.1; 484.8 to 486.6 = 0.97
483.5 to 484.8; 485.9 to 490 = 0.93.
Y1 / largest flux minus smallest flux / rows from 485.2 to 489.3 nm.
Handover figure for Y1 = 6.6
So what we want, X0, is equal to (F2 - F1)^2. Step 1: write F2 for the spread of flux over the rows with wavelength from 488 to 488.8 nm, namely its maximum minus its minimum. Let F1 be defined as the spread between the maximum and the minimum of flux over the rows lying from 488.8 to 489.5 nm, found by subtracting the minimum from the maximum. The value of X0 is 12.7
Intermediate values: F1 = 6.4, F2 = 2.8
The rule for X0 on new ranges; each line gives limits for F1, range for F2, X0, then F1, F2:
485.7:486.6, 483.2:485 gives 9.7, 4.8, 1.7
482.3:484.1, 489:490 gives 25.6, 2.1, 7.2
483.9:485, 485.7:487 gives 9.7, 1.7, 4.8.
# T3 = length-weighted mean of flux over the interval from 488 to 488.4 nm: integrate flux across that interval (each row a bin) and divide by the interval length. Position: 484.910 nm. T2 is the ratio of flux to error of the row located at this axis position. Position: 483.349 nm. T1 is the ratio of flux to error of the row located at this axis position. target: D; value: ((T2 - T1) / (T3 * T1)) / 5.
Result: 0.0009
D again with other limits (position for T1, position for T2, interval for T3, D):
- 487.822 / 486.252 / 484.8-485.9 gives -0.0008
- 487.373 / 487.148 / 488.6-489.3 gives -0.0027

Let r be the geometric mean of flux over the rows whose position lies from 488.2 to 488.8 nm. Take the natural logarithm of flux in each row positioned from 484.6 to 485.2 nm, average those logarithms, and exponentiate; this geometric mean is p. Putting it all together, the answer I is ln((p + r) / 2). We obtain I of 2.967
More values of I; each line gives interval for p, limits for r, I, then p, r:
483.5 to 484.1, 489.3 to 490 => 3.006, 19.5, 20.9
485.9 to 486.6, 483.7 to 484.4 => 2.896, 17.0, 19.2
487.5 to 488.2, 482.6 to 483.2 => 2.961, 19.2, 19.5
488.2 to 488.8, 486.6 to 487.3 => 2.884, 18.6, 17.2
